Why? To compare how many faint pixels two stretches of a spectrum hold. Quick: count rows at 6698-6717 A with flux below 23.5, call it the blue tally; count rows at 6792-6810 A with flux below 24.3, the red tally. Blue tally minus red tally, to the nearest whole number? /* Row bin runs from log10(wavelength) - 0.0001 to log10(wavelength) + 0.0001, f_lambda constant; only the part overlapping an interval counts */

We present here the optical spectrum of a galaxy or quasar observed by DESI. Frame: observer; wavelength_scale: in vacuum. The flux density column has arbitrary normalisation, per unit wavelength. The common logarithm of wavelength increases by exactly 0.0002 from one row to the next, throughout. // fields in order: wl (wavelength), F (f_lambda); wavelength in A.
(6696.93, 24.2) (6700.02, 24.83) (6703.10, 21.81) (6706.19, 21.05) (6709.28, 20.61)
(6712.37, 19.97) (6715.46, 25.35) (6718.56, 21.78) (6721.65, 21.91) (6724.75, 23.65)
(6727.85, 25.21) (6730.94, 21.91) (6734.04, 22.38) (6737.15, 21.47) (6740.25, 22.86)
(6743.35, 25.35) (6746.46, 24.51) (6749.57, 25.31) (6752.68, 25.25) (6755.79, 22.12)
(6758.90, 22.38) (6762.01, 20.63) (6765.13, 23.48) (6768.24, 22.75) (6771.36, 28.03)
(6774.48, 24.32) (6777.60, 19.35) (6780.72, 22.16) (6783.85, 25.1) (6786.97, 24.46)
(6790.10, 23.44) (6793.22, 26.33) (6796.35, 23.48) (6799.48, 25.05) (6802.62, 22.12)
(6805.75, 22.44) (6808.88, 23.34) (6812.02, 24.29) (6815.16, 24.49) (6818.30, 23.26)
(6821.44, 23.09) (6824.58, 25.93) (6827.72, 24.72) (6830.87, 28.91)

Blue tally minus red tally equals 0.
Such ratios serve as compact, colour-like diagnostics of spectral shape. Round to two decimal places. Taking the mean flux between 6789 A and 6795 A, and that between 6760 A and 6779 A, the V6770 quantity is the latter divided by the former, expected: 0.93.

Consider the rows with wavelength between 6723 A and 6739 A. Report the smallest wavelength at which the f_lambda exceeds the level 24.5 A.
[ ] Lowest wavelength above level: 6727.85 A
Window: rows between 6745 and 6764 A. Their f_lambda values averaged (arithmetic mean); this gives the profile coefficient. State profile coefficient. 23.4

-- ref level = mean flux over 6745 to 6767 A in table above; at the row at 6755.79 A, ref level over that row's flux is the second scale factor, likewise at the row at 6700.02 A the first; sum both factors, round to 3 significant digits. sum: 2.00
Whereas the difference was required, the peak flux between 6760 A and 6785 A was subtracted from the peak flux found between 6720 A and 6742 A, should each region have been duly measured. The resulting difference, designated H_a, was -2.8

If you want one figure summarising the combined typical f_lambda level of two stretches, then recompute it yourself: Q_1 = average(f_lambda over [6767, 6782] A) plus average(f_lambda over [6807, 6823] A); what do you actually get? 47.0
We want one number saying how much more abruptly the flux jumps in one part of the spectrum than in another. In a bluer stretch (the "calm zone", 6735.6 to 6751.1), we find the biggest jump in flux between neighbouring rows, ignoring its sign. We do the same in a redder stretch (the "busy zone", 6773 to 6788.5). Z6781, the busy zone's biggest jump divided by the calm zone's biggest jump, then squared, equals 4.0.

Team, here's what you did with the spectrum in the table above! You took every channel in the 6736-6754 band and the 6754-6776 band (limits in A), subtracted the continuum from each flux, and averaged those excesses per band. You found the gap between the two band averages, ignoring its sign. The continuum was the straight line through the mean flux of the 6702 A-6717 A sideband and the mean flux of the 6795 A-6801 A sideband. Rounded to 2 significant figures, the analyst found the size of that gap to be 1.3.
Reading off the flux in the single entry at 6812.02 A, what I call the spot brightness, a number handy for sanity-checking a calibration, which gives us 24.29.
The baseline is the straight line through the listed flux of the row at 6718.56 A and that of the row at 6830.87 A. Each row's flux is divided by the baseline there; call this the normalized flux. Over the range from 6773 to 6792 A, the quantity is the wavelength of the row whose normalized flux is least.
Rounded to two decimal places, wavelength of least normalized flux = 6777.60 A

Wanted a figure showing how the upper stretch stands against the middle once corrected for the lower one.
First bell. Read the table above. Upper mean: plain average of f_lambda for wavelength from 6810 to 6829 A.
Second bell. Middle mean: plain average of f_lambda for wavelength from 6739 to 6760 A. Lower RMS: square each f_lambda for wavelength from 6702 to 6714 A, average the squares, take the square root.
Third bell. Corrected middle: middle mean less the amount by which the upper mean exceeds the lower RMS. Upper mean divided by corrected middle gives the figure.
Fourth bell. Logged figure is 1.18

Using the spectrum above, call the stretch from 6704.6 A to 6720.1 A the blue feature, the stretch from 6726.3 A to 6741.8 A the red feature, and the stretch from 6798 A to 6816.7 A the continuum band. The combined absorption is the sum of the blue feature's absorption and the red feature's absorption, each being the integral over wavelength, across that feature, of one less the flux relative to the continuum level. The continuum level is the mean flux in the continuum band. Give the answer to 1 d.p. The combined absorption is 1.8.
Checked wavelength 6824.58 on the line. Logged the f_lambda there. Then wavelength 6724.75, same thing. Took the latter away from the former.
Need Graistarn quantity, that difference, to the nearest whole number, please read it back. 2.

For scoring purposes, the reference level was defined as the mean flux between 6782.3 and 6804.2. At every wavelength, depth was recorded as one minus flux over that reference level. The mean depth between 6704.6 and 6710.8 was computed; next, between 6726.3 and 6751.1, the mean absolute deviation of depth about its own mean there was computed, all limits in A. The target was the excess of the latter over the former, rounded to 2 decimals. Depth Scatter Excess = -0.08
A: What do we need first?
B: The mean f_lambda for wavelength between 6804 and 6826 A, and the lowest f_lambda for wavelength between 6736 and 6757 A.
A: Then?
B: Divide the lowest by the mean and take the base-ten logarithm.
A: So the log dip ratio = -0.045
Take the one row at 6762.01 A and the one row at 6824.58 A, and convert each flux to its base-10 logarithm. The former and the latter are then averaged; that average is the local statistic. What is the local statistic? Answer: 1.36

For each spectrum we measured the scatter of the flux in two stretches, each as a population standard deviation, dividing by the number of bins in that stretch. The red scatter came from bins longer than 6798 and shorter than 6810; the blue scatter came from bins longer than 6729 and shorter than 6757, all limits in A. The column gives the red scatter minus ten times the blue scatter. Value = -14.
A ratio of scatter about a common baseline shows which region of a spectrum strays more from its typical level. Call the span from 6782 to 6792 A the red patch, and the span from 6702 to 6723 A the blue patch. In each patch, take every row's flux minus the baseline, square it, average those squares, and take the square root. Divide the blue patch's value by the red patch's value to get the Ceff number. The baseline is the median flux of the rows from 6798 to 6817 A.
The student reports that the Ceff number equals 3.0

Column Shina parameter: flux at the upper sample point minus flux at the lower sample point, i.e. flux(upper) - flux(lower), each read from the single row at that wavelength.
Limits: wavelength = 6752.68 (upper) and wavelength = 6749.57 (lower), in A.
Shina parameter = -0.1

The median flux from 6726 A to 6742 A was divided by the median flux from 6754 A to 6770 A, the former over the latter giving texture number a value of 1.00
